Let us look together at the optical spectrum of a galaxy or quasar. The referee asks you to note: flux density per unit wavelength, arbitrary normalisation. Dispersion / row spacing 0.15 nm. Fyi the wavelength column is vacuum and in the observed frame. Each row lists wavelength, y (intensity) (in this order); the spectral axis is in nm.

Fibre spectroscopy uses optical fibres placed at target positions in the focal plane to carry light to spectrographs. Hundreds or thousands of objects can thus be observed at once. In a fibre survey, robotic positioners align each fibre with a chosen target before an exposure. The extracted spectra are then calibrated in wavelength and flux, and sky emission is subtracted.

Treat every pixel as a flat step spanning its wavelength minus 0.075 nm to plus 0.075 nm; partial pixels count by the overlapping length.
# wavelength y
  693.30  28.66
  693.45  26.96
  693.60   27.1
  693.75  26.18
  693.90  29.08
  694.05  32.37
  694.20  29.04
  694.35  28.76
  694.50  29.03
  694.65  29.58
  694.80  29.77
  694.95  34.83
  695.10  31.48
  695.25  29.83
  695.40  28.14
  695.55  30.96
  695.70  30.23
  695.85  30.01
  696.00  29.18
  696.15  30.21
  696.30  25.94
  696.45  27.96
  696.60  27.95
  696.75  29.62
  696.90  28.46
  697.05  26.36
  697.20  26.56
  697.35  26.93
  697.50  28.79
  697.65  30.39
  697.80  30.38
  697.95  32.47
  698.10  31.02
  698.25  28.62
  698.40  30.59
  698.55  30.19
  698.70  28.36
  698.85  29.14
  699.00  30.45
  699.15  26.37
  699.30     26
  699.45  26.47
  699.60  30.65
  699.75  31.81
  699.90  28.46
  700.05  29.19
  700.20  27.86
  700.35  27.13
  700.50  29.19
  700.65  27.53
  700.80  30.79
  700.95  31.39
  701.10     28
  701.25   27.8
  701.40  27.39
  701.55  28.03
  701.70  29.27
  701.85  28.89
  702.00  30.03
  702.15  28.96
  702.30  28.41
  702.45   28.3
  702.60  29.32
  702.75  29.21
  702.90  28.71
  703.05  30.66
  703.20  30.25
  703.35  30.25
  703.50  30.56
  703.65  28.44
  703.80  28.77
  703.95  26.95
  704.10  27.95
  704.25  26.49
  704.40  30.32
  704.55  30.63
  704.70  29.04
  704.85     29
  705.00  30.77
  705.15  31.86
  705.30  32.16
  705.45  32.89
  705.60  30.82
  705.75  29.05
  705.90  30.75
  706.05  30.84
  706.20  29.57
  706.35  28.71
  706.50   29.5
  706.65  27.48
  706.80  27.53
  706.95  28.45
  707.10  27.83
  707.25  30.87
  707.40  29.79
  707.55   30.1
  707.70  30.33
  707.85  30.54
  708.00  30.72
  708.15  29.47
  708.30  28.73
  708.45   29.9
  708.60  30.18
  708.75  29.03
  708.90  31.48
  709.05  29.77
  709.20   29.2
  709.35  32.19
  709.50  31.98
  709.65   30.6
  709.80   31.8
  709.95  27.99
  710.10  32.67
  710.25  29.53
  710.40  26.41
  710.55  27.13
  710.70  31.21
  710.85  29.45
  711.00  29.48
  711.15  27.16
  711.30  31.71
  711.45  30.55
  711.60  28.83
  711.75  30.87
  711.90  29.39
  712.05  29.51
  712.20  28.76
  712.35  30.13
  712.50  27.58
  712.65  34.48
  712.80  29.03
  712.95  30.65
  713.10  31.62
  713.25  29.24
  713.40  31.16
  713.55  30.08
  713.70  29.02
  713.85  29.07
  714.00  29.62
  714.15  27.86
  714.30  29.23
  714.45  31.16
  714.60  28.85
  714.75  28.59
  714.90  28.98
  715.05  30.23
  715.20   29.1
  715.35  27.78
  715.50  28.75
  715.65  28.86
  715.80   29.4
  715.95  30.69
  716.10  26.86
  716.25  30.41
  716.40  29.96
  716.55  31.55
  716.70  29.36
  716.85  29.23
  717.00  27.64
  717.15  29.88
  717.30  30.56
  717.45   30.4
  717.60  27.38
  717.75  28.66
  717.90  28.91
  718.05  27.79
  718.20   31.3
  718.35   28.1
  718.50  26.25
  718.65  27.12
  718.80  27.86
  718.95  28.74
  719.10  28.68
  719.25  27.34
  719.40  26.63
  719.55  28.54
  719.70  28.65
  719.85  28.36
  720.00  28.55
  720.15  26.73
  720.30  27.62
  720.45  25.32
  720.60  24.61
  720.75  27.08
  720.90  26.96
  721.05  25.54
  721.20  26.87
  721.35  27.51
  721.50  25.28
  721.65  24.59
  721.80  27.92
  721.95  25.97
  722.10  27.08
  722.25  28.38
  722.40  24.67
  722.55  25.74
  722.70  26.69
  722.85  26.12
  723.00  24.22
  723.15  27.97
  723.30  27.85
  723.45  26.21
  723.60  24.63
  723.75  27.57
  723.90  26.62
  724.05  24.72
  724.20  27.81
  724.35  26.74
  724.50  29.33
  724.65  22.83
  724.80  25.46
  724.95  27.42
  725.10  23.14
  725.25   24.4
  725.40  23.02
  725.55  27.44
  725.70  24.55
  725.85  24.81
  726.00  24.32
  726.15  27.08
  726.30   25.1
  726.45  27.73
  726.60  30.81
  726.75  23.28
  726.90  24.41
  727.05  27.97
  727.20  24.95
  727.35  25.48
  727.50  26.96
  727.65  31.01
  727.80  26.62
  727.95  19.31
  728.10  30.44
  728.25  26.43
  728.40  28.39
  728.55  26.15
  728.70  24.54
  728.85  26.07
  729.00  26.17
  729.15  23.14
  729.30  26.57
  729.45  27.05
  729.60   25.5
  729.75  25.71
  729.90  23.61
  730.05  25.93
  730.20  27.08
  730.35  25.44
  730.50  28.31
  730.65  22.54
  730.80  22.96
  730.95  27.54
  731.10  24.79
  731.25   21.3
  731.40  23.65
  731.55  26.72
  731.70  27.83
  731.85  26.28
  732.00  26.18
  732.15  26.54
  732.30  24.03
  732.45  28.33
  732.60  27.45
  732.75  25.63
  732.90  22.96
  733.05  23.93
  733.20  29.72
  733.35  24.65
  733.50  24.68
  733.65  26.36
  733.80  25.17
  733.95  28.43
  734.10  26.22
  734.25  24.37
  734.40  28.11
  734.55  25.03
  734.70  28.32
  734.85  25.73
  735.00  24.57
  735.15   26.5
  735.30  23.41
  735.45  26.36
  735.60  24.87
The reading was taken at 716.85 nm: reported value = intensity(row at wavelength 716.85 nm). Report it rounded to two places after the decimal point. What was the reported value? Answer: 29.23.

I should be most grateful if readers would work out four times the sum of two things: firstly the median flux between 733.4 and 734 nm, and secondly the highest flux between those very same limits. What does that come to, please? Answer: 217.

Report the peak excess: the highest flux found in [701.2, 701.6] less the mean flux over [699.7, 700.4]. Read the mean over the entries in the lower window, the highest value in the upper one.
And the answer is -1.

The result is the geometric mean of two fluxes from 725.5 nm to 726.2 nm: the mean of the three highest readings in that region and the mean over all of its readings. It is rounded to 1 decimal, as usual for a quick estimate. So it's 26.0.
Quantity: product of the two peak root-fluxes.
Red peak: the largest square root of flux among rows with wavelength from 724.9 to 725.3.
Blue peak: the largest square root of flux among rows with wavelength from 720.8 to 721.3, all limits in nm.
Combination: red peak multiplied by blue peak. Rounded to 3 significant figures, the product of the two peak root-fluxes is 27.2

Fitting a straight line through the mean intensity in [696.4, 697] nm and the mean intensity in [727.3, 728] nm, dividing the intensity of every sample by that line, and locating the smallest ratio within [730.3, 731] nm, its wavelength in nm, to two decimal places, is 730.65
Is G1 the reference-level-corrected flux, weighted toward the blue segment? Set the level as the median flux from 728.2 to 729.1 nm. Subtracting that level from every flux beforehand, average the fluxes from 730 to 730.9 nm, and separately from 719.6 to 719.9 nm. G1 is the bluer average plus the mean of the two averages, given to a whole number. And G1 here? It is 3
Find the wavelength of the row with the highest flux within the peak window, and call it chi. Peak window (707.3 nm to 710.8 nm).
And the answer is 710.10 nm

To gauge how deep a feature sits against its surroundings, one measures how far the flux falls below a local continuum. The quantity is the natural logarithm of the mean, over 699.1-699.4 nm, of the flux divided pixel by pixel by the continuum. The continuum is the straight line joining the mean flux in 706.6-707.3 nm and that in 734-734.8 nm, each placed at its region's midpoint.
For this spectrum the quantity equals -0.10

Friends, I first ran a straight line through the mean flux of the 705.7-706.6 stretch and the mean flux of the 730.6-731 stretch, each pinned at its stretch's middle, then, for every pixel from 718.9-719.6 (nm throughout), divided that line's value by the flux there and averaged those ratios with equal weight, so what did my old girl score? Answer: 0.96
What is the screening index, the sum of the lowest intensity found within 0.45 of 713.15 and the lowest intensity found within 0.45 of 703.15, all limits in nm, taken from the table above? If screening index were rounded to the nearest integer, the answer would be 58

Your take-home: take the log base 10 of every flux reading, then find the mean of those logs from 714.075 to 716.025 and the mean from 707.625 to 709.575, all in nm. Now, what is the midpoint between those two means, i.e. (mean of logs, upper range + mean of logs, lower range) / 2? 1.47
